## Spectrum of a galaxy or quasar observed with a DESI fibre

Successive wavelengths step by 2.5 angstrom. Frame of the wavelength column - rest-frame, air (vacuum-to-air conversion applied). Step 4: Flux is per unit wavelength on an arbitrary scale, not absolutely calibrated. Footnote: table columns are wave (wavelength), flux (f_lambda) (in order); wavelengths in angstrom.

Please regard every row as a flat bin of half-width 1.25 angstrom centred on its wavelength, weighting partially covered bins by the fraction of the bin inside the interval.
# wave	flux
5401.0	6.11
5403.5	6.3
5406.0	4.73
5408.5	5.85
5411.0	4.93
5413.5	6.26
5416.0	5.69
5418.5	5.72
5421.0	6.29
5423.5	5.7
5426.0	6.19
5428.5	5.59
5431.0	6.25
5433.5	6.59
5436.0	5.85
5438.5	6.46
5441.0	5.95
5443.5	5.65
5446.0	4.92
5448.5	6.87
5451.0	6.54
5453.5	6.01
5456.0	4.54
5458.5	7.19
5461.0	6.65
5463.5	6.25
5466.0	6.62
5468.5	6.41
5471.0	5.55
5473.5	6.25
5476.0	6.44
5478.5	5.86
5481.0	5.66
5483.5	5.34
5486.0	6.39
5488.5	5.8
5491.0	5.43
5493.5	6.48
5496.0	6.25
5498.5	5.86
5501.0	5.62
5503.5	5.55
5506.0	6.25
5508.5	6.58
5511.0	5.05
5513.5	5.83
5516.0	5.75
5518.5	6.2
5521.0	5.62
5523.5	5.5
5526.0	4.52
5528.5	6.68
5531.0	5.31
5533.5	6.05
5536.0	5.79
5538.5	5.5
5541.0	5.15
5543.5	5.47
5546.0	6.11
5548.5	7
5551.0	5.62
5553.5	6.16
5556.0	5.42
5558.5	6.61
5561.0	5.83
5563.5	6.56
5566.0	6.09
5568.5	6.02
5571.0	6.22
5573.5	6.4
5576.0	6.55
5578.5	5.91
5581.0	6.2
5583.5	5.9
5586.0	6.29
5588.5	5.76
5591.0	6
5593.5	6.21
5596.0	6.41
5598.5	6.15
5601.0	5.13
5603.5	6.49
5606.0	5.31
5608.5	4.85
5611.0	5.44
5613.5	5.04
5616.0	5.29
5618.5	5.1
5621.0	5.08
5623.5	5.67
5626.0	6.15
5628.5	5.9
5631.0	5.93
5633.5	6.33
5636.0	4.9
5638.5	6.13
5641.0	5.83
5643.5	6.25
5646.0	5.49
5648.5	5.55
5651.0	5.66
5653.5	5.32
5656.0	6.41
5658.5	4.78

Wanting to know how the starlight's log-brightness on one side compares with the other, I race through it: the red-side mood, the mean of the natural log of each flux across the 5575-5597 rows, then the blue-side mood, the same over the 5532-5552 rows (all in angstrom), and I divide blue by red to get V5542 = 0.97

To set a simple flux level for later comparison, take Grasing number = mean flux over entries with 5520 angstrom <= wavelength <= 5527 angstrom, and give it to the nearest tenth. 5.2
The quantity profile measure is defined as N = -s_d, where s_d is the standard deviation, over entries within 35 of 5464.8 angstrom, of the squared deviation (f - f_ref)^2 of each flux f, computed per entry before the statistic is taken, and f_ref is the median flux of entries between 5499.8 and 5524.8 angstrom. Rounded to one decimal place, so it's -0.5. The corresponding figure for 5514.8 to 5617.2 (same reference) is -0.4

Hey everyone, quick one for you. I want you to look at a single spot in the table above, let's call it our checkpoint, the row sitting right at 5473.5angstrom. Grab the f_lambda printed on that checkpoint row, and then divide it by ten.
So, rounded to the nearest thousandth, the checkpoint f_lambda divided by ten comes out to 0.625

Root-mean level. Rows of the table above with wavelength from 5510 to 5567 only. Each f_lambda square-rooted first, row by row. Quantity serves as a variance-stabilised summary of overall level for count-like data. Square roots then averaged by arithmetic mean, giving 2.41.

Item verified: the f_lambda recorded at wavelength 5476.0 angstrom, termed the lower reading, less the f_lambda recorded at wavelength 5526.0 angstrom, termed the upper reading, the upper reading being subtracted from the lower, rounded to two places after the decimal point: 1.92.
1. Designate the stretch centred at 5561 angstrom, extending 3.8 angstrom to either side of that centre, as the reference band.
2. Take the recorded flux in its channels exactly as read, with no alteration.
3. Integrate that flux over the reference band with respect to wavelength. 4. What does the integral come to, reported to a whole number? 48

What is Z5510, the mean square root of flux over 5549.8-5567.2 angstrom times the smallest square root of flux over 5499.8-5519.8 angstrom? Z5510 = 5.52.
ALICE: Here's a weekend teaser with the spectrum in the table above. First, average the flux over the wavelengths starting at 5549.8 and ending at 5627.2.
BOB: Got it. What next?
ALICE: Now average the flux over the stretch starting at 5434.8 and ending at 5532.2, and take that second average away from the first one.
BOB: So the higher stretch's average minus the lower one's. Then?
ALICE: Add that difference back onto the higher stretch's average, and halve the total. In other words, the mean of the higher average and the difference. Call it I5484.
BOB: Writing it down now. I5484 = 2.90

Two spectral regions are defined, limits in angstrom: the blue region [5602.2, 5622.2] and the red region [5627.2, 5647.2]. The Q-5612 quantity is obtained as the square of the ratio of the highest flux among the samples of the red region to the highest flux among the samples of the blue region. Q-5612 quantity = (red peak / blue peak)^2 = 0.95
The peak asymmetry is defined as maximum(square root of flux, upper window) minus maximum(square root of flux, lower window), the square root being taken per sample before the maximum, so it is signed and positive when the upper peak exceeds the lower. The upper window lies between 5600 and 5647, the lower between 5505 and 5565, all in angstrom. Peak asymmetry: -0.10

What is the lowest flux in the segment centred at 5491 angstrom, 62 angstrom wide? 5.05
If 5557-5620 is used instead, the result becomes 4.85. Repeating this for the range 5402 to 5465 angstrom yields 4.54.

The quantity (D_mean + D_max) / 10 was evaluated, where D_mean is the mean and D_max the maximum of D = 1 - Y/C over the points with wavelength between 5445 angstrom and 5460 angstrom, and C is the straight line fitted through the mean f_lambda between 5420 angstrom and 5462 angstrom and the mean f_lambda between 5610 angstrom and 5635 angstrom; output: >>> 0.025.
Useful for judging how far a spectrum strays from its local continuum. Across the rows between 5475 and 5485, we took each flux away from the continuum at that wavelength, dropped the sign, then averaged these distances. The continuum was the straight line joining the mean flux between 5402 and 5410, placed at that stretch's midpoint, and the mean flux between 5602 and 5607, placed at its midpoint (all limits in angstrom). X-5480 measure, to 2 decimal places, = 0.33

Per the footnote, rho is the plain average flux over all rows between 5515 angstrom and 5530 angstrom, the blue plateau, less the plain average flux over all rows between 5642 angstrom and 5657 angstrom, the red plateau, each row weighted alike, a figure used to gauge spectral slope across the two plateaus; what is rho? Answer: -0.07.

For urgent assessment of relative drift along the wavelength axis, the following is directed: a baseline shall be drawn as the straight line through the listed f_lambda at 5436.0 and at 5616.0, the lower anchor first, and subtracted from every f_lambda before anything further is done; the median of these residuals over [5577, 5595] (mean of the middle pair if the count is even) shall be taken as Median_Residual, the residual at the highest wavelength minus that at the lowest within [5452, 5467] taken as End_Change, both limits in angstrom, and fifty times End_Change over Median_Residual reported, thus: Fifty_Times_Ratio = 51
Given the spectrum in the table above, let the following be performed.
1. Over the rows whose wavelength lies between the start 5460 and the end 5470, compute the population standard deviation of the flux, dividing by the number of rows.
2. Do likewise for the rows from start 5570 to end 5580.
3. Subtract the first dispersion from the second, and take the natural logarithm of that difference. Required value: -2.58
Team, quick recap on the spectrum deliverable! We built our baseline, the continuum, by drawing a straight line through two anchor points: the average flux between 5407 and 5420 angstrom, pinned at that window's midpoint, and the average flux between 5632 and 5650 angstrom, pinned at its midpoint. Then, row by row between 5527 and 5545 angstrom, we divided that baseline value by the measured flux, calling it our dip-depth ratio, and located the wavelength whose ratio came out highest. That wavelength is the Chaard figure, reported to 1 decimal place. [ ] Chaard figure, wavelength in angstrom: 5541.0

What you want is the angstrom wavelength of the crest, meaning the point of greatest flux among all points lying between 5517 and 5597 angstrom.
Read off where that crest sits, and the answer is 5548.5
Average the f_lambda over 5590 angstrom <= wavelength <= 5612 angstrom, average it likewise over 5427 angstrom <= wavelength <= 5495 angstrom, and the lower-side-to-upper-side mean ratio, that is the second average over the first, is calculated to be 1.05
